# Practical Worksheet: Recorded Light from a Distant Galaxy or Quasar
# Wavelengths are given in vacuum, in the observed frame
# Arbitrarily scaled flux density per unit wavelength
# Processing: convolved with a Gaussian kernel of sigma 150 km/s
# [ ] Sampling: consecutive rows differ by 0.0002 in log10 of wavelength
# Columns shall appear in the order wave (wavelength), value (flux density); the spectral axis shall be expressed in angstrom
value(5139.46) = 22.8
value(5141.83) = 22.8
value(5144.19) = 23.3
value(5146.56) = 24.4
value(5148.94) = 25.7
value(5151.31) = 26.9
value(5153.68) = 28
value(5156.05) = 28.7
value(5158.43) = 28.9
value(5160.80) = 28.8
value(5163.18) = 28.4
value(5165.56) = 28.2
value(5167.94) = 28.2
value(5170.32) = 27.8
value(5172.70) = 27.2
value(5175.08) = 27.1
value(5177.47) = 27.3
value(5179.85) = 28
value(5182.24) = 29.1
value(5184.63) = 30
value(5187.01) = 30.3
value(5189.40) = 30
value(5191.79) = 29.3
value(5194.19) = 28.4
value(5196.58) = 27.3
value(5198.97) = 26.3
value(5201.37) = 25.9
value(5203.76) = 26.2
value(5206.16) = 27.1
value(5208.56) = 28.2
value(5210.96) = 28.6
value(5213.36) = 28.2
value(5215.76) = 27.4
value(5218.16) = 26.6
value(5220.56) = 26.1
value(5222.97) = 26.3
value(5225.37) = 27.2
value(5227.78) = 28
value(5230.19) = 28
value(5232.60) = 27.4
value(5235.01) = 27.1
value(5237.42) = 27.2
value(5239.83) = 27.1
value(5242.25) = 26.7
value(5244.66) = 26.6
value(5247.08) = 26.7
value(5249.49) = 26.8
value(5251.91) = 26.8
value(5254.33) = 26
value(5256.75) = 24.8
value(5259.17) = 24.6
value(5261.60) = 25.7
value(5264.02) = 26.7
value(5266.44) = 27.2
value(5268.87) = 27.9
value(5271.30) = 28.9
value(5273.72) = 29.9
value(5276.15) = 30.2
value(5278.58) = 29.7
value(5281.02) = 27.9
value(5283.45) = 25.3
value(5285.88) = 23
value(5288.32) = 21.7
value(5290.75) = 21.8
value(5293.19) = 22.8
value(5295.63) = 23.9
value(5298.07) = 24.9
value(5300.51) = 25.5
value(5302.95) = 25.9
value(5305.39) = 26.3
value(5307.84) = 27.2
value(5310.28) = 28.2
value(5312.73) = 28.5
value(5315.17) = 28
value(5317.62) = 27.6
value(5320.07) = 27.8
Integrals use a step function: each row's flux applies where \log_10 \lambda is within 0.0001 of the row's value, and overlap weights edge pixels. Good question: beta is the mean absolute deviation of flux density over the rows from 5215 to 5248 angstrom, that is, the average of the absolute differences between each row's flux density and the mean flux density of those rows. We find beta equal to 0.5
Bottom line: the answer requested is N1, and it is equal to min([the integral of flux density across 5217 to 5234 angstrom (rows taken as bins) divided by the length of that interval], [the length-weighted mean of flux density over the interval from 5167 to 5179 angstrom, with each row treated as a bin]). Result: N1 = 27.1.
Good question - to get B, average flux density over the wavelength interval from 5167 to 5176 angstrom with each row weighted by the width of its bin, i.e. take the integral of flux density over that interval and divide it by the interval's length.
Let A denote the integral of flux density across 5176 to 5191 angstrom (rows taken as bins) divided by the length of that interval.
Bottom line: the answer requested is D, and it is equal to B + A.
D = 56.7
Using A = 29.1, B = 27.6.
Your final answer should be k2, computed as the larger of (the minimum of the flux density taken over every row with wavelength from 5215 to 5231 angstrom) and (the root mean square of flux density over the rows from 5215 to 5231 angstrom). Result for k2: 27.1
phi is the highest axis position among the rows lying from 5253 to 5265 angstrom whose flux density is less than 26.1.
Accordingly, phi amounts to 5261.60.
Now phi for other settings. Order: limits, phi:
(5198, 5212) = 5201.37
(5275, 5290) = 5288.32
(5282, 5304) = 5302.95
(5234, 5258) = 5256.75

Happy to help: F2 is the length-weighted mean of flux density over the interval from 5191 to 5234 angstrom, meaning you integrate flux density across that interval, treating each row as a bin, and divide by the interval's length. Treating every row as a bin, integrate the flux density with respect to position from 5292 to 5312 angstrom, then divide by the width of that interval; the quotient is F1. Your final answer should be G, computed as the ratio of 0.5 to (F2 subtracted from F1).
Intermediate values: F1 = 25.7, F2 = 27.3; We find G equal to -0.3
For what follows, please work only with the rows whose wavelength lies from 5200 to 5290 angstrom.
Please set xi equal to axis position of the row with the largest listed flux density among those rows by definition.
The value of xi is 5276.15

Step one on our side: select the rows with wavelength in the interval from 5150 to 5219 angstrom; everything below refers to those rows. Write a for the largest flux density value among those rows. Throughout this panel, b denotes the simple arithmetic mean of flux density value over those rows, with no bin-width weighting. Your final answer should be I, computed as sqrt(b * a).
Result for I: 29.1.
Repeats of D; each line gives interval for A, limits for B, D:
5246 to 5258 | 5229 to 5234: 53.9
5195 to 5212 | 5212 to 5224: 54.1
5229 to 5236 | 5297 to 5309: 53.5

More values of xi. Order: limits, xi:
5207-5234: 5210.96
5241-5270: 5268.87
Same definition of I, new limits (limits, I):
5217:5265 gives 27.3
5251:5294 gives 28.1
